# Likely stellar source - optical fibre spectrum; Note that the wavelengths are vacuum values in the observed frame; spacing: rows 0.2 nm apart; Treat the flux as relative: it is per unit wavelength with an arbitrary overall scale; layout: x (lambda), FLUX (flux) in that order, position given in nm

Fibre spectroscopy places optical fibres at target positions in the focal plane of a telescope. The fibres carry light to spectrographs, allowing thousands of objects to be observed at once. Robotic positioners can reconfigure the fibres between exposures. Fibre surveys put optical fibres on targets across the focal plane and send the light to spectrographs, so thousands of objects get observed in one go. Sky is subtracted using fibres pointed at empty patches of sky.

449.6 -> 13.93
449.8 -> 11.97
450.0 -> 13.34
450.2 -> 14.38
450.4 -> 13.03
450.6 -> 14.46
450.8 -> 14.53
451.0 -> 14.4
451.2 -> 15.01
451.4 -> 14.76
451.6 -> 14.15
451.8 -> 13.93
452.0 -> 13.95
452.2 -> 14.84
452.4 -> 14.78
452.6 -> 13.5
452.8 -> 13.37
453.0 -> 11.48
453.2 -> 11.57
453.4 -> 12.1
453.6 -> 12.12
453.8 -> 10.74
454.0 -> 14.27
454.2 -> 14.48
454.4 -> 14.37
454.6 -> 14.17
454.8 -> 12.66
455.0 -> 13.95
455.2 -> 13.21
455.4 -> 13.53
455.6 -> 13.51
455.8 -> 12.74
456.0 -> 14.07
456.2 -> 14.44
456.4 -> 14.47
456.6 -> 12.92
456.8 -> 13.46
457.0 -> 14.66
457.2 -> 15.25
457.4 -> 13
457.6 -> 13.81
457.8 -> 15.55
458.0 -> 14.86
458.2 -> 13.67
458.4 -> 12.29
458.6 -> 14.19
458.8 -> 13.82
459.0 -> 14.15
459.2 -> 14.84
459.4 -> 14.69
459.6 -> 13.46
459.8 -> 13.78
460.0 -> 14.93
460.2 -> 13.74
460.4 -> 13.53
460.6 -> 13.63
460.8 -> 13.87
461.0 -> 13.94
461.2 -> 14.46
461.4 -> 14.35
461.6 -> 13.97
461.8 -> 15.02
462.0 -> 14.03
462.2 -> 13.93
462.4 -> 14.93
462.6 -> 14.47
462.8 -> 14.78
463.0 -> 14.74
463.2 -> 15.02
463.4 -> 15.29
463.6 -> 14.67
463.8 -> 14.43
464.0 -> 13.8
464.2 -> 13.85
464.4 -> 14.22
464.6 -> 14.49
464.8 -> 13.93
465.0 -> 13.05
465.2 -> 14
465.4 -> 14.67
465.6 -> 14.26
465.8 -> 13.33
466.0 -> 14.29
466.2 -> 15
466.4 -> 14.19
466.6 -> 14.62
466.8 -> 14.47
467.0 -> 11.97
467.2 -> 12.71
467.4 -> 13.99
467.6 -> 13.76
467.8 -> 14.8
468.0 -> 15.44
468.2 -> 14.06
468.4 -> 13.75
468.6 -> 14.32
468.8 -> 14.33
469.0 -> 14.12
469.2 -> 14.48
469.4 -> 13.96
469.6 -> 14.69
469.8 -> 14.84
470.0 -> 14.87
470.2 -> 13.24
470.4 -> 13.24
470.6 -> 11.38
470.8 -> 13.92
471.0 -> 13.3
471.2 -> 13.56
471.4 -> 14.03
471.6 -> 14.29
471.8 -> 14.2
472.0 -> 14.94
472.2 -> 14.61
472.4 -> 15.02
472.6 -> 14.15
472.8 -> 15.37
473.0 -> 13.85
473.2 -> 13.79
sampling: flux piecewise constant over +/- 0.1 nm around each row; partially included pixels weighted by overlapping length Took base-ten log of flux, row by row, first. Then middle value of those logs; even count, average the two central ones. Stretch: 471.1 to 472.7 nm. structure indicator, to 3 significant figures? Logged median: 1.15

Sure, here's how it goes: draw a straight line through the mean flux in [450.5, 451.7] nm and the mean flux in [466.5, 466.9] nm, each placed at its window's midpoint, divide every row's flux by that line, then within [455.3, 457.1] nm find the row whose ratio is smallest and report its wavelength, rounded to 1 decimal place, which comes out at 455.8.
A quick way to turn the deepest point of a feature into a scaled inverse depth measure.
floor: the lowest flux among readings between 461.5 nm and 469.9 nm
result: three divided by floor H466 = 0.251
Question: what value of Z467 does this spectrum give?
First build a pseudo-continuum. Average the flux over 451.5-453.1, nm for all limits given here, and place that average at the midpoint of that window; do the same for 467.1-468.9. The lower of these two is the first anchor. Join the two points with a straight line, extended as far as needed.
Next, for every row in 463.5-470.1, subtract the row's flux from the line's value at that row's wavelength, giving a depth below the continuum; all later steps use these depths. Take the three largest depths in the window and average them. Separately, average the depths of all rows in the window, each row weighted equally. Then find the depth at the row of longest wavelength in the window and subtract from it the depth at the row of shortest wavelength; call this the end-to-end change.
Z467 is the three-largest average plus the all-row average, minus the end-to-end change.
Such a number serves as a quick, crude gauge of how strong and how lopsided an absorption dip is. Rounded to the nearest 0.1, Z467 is 1.5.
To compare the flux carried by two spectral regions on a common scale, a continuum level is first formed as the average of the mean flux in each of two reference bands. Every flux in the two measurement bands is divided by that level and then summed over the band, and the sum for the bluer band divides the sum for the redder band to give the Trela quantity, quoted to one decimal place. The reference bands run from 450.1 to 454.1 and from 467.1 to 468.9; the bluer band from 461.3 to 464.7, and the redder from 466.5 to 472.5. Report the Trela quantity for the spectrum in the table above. 1.7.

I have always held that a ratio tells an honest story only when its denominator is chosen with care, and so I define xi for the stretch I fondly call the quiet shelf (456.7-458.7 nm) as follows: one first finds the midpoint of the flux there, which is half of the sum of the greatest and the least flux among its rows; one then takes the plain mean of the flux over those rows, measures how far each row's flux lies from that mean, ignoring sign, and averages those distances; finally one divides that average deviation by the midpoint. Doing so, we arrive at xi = 0.059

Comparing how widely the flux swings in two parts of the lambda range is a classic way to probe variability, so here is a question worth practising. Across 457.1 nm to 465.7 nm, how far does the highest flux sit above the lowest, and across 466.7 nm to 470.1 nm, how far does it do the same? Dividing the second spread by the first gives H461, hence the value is 1.1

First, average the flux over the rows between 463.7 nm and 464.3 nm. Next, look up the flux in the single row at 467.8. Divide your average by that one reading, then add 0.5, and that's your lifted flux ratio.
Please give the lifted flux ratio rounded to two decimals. 1.45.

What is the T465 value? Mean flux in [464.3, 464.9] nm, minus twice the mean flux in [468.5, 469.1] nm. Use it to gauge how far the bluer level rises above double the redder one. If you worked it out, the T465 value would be -14.3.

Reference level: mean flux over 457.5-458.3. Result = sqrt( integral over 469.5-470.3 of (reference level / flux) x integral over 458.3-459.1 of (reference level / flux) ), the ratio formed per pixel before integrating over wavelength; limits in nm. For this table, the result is 0.829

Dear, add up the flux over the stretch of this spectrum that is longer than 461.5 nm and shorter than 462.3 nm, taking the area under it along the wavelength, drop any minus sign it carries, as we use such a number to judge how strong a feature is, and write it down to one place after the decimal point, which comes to 11.4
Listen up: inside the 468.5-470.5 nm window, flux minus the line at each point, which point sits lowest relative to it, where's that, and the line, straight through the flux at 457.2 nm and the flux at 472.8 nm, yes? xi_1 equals 470.4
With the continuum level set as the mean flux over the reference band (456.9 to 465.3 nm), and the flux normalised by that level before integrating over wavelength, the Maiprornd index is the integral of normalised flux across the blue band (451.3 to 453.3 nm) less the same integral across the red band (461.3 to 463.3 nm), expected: -0.13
